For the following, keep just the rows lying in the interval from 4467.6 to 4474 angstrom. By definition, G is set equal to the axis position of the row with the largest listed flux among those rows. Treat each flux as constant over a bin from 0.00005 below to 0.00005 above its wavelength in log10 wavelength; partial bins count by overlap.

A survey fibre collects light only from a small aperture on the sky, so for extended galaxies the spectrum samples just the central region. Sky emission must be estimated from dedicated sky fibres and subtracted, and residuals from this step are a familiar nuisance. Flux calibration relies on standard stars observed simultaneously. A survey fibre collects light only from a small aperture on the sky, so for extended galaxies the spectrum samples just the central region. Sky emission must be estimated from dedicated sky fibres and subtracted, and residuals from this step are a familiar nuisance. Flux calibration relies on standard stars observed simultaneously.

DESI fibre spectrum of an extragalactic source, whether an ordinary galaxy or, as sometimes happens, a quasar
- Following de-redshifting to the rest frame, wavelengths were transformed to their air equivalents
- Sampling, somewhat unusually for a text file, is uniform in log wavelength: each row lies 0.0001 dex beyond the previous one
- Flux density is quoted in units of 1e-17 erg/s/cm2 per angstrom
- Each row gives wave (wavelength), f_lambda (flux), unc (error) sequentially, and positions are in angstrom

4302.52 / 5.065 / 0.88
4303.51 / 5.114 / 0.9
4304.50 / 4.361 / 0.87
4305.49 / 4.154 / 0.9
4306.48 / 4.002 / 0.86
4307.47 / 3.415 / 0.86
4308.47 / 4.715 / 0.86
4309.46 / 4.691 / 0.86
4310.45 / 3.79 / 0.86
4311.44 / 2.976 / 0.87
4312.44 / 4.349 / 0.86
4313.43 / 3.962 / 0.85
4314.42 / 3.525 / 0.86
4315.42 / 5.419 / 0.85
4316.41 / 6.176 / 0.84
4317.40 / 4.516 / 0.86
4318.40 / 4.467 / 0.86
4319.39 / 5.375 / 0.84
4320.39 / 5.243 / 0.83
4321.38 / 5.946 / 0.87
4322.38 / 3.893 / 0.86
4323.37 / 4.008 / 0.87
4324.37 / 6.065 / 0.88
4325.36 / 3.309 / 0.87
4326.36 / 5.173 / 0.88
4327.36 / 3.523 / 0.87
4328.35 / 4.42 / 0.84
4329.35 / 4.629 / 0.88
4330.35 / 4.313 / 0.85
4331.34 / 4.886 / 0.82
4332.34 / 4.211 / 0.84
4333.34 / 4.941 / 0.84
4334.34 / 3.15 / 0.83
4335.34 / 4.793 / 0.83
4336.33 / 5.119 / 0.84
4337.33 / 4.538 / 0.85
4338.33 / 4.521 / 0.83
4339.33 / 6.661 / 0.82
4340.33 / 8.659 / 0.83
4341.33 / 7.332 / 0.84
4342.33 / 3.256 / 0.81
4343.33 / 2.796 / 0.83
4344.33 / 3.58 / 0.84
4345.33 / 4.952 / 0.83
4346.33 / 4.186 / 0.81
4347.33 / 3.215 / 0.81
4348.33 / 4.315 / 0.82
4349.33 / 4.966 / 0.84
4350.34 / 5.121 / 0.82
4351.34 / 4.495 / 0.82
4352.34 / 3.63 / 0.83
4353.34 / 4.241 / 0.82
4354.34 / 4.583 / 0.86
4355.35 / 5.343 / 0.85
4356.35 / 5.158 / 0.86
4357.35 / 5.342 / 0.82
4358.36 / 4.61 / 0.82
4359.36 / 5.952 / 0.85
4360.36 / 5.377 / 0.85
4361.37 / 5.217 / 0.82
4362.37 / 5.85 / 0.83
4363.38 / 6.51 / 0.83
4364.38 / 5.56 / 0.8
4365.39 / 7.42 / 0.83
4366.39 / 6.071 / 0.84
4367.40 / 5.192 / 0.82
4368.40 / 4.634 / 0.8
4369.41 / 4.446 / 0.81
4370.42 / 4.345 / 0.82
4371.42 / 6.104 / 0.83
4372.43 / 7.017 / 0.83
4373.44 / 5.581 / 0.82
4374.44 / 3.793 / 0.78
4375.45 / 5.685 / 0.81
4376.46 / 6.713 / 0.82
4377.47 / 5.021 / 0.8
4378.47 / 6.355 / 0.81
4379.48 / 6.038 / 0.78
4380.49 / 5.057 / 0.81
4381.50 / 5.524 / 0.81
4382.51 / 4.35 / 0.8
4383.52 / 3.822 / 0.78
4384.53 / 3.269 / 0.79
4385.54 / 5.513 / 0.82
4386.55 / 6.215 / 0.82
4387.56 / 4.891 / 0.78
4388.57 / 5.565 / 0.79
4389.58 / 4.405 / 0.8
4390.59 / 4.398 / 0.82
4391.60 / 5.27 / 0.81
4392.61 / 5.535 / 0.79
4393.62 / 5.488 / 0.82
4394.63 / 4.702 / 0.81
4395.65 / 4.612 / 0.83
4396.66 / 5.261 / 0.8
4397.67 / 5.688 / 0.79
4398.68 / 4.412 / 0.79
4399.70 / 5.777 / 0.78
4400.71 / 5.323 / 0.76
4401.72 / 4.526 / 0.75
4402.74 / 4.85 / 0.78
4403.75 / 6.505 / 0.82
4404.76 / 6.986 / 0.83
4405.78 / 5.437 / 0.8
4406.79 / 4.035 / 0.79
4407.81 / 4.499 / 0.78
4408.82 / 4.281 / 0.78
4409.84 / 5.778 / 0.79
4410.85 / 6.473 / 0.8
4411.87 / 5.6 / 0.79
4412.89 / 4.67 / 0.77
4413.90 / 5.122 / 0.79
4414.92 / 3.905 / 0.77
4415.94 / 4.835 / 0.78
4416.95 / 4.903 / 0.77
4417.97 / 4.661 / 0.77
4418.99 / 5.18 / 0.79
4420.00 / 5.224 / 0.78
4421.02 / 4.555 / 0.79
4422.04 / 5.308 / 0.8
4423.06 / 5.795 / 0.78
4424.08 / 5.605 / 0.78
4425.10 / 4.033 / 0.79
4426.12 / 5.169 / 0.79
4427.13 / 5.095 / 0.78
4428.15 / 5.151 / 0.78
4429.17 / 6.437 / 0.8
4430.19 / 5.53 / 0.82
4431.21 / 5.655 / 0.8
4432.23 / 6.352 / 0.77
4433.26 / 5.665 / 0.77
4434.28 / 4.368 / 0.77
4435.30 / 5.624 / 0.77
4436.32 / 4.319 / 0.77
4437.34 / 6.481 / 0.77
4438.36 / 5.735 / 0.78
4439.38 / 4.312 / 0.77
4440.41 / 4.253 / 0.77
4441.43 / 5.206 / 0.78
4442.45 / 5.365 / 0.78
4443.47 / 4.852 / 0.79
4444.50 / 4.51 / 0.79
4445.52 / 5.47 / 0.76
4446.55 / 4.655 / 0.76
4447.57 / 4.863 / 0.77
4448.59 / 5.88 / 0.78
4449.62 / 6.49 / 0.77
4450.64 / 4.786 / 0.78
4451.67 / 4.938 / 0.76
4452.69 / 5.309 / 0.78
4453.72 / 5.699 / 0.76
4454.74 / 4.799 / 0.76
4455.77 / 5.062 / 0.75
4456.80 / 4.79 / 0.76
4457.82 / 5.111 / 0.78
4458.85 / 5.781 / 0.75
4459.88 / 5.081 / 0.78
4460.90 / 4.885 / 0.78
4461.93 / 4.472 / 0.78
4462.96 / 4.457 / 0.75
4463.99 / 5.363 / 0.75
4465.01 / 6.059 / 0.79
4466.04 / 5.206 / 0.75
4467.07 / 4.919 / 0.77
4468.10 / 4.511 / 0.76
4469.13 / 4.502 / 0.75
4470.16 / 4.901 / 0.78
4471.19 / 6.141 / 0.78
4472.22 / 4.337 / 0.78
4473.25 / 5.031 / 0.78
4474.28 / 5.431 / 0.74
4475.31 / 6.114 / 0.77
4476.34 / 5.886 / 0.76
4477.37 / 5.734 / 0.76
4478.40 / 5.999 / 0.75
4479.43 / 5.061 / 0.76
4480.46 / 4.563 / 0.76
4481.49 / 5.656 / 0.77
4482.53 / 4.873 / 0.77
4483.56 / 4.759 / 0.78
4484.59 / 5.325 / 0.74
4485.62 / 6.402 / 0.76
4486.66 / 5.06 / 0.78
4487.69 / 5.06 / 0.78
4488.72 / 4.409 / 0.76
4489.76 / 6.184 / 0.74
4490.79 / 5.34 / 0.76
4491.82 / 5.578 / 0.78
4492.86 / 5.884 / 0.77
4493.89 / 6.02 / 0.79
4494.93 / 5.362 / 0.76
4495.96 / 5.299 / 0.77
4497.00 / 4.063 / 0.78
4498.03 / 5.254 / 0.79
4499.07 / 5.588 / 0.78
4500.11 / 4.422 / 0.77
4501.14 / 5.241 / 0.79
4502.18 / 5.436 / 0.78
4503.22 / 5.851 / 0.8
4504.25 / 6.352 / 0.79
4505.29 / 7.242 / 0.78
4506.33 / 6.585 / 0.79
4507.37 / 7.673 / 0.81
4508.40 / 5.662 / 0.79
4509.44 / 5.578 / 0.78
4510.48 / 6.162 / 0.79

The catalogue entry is 4471.19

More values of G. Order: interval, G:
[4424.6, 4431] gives 4429.17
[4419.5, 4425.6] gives 4423.06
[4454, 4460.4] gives 4458.85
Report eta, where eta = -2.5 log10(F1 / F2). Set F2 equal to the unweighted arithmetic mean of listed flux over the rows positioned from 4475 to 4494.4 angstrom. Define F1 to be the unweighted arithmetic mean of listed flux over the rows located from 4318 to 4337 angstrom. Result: 0.19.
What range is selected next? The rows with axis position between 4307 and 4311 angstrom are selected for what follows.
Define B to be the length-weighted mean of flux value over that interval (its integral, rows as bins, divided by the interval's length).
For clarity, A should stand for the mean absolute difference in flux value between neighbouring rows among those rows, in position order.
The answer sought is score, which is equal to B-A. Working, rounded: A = 0.7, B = 4.1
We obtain 3.40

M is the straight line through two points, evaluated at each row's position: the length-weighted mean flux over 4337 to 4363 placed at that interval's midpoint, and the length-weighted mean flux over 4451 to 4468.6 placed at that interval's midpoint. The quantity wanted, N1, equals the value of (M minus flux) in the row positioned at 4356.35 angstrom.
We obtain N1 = -0.2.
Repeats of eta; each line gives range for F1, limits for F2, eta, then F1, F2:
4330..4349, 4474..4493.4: 0.16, 4.7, 5.4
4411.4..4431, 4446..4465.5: 0.02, 5.1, 5.2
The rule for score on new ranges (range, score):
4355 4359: 4.77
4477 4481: 4.77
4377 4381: 4.75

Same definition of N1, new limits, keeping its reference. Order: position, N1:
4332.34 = 0.7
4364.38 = -0.6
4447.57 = 0.2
